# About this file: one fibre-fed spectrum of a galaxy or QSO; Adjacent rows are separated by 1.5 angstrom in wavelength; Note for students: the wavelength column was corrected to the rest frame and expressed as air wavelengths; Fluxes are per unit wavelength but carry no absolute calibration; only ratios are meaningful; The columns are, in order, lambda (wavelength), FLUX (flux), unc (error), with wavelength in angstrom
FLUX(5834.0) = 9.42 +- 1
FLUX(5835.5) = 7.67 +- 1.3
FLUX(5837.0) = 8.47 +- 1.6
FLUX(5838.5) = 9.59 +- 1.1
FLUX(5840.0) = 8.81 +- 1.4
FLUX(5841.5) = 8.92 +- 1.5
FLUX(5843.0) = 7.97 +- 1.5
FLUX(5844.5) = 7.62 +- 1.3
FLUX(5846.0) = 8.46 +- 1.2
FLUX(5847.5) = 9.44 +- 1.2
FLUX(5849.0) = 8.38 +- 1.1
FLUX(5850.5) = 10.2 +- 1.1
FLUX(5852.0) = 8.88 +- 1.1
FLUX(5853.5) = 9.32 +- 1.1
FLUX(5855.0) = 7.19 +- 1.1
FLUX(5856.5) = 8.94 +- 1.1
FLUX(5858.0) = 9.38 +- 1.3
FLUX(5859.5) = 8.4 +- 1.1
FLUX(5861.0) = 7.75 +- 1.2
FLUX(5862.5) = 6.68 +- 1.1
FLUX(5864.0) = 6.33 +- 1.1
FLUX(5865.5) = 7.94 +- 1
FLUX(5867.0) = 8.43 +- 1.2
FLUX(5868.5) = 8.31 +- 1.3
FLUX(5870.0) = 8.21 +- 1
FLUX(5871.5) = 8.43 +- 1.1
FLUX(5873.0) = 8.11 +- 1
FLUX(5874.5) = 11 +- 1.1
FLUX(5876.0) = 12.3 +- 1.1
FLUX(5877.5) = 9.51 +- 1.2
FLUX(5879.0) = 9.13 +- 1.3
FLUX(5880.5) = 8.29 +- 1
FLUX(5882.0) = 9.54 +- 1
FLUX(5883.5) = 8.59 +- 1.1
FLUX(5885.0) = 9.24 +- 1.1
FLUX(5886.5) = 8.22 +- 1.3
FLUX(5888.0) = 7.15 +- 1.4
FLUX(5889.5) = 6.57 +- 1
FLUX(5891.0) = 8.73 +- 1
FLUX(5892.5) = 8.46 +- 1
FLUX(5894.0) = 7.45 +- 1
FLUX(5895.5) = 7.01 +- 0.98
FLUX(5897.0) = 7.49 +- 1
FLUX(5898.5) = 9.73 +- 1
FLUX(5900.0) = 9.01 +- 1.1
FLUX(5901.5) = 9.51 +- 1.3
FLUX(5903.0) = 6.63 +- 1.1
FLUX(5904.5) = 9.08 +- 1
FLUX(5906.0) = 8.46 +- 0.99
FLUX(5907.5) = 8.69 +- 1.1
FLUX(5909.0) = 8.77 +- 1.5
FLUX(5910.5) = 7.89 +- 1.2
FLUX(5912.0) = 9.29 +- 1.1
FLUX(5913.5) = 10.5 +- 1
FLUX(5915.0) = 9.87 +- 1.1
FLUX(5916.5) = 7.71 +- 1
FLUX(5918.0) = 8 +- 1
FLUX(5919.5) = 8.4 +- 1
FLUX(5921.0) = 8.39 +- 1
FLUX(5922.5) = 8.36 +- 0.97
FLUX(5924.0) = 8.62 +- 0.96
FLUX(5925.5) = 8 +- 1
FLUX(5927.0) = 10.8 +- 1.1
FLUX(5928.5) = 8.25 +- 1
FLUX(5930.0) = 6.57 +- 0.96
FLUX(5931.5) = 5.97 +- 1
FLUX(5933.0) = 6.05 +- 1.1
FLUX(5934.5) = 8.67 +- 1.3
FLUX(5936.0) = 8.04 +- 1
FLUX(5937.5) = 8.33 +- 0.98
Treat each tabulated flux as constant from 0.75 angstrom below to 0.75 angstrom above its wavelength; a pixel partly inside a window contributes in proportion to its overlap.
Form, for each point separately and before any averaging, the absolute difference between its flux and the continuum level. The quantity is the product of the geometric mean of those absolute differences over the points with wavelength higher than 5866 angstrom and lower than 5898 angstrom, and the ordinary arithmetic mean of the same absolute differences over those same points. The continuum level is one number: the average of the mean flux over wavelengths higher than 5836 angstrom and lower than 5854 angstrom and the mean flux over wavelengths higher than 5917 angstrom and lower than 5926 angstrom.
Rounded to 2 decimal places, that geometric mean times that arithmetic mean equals 0.45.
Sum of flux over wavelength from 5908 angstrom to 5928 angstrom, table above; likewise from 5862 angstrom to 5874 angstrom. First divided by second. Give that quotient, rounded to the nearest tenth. 1.8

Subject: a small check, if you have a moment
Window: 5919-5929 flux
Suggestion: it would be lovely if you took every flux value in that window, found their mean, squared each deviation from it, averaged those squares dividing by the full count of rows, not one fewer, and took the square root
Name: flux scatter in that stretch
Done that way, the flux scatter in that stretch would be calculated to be 0.88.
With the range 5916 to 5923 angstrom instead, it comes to 0.27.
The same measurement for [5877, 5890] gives 0.98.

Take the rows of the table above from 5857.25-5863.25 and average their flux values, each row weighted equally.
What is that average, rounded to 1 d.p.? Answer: 8.1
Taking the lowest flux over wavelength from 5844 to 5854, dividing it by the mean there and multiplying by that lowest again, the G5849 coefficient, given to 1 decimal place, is 6.5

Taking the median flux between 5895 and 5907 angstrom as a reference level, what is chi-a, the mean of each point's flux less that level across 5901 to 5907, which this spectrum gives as -0.3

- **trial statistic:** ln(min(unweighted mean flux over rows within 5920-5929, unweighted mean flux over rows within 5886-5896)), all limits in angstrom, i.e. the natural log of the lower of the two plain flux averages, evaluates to 2.04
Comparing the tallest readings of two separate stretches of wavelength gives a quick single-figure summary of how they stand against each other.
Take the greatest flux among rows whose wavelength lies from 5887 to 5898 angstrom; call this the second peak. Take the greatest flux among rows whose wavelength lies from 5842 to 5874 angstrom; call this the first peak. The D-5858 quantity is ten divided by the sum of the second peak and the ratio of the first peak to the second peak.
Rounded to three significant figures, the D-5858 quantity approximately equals 1.01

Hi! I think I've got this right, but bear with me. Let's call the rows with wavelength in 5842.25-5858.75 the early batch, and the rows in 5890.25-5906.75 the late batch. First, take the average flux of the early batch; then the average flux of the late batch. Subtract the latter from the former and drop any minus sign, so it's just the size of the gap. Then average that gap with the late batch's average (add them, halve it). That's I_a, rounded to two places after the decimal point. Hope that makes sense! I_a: 4.35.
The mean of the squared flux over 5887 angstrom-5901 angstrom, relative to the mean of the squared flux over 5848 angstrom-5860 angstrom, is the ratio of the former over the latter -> 0.82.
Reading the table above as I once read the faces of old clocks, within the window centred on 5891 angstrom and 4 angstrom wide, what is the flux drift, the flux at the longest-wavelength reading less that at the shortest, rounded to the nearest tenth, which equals 1.9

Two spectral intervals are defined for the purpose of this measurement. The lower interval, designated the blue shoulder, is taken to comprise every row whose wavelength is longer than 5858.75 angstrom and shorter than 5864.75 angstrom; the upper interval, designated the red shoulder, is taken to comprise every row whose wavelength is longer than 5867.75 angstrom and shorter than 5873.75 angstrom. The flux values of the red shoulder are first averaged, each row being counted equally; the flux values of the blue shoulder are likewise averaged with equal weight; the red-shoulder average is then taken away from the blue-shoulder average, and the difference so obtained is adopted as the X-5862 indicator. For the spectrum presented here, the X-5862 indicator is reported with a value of -1.0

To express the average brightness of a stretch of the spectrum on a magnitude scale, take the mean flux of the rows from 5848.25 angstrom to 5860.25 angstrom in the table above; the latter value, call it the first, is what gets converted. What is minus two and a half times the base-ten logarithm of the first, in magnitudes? -2.37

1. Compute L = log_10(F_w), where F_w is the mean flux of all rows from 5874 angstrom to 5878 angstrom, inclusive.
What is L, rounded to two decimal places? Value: 1.04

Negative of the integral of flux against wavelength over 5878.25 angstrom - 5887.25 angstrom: -80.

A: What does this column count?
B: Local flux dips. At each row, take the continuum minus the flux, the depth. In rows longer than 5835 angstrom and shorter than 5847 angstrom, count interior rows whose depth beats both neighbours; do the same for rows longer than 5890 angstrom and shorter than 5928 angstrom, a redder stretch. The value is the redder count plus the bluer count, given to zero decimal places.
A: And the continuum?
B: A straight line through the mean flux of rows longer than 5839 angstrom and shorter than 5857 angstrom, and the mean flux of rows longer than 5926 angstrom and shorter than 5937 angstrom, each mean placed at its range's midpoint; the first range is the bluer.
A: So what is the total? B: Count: 10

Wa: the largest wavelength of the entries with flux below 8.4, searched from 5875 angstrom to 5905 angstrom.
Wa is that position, 5903.0 angstrom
